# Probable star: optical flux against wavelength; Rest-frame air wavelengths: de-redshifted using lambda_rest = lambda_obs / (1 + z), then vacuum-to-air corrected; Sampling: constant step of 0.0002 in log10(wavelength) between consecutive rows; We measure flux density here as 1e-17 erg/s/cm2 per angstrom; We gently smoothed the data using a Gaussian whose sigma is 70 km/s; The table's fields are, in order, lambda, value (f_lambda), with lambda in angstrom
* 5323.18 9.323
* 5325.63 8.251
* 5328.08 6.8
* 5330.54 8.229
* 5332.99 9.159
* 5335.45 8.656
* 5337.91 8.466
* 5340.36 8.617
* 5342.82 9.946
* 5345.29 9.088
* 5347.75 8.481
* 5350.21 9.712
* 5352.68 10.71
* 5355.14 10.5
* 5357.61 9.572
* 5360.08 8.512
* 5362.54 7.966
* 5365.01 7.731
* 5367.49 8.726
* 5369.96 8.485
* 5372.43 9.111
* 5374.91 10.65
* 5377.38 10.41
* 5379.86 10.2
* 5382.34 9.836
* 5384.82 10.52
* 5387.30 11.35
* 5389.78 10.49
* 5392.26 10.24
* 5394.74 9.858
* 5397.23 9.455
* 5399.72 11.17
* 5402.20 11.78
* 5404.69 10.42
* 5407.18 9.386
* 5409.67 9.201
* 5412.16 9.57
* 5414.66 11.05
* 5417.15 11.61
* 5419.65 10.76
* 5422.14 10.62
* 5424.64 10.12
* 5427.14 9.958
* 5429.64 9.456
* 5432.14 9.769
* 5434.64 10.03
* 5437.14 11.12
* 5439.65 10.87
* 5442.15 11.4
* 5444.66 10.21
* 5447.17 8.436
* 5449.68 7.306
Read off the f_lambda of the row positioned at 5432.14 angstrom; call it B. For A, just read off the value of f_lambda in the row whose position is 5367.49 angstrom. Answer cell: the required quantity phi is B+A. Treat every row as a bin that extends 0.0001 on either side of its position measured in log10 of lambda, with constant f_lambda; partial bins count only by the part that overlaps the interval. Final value 18.5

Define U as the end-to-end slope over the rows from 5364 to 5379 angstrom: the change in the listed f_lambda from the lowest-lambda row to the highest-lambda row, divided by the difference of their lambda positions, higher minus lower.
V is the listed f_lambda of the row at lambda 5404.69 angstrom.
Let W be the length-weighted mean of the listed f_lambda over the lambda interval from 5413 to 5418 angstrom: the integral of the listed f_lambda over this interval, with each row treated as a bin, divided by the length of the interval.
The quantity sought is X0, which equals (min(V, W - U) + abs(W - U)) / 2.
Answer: 10.7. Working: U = 0.22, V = 10.42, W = 11.2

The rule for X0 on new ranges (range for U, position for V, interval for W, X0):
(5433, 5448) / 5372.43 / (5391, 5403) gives 9.8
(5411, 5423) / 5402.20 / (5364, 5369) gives 8.1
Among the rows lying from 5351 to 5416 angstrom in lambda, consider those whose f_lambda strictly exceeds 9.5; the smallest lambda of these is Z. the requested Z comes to 5352.68 angstrom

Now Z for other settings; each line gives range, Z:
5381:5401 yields 5382.34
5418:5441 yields 5419.65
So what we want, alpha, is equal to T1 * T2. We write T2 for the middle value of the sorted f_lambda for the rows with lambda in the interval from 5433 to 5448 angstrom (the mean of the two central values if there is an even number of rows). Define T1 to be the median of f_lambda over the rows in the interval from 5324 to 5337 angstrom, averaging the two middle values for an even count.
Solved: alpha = 87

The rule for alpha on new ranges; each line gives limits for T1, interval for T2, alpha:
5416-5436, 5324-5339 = 84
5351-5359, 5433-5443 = 115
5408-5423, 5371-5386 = 110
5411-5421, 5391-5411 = 110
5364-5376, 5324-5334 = 72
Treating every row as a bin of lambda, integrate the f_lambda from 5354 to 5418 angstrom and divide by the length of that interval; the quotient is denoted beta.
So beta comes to 9.9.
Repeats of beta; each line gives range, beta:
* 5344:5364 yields 9.3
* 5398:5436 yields 10.3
